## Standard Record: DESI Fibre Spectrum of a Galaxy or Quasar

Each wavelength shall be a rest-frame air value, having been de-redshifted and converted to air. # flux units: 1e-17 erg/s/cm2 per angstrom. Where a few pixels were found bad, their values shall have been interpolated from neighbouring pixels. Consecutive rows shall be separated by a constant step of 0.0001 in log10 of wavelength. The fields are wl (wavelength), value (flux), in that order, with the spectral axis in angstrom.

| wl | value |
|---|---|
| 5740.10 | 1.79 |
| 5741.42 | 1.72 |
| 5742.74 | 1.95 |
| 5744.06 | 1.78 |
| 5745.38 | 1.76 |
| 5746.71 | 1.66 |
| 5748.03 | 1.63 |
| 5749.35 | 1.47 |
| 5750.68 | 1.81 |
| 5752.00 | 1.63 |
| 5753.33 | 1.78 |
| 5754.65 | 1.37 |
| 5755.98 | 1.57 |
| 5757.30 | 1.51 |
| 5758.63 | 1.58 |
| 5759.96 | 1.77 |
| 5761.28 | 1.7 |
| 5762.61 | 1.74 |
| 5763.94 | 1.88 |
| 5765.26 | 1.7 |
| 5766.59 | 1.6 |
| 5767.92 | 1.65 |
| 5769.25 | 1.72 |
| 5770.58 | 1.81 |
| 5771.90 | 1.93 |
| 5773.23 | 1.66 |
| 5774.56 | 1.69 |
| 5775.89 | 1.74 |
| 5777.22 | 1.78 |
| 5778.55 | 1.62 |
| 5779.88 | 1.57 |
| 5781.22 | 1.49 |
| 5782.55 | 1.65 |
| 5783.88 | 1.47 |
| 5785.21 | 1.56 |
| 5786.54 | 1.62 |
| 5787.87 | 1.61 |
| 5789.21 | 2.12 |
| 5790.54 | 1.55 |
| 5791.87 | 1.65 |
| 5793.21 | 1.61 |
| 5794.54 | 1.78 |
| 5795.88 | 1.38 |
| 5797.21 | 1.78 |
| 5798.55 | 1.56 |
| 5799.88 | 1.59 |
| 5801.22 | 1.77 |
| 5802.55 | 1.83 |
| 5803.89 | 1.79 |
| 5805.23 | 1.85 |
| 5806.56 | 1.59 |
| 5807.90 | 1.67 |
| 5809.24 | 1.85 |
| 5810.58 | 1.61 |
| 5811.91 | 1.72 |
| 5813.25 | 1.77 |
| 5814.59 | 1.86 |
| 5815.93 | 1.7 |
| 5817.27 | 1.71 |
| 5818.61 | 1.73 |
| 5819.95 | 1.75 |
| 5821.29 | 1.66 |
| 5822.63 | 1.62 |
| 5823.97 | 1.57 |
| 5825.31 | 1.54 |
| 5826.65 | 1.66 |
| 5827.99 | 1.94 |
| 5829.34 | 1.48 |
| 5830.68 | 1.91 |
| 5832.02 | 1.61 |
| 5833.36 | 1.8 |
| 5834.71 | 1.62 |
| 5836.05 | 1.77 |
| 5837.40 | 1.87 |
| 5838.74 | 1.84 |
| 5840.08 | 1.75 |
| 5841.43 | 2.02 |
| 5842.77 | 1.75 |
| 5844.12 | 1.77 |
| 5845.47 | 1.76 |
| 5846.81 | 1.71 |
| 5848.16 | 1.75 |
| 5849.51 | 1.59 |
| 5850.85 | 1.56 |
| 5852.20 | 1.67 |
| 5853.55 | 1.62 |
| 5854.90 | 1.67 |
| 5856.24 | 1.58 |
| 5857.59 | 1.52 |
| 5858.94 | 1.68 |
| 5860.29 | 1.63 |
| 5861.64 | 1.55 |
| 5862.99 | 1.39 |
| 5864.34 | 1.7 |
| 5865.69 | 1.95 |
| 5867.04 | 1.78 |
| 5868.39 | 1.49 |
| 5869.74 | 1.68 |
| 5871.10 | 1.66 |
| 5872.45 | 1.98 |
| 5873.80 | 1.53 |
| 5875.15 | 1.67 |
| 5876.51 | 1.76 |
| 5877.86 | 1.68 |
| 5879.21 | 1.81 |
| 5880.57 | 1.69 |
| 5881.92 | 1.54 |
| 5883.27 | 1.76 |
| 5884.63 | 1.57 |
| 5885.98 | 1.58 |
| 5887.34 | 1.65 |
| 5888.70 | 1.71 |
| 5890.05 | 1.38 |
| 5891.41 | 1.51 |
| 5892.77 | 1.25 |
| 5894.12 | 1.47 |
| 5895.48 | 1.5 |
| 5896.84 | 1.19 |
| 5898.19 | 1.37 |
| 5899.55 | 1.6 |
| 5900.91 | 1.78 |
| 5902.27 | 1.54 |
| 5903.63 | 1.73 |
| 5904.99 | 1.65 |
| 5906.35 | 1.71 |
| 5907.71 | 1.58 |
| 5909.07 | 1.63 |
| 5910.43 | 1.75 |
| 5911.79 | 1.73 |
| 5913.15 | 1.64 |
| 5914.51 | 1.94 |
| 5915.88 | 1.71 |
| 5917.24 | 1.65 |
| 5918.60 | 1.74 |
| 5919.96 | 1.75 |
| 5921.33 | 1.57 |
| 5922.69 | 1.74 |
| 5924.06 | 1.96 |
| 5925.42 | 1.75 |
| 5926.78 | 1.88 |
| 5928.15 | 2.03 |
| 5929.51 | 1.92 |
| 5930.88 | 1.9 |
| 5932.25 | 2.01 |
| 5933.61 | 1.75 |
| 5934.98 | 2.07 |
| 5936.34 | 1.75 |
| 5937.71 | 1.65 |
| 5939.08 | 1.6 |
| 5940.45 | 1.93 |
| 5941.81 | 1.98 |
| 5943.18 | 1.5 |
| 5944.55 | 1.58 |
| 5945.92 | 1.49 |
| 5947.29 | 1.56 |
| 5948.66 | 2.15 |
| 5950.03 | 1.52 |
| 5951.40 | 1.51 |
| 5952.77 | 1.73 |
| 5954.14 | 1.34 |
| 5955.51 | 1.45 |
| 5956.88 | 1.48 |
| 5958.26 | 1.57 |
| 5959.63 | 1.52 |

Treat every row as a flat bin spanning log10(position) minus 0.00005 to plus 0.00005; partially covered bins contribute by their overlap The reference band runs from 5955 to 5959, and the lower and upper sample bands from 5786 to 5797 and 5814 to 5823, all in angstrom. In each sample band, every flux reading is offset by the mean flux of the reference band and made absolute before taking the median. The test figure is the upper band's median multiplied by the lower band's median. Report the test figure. 0.025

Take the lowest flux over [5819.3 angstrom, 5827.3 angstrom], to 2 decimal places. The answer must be 1.54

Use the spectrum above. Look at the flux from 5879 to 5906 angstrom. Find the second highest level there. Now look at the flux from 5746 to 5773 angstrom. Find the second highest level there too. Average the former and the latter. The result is 1.83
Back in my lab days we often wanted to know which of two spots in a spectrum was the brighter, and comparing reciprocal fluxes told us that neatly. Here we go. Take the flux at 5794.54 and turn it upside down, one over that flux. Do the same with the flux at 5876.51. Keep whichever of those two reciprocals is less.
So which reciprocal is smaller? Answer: 0.562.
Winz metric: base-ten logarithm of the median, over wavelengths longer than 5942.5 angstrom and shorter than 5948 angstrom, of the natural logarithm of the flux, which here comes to -0.37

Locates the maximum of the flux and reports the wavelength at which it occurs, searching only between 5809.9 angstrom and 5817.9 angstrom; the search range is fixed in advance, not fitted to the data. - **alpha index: 5814.59 angstrom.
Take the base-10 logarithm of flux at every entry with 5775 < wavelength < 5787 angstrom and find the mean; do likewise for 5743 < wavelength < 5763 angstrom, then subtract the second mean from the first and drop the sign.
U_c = 0.01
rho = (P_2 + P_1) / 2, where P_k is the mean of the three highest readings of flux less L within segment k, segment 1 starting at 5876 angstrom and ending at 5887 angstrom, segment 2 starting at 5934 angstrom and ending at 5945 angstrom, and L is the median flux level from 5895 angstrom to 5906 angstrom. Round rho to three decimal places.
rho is 0.315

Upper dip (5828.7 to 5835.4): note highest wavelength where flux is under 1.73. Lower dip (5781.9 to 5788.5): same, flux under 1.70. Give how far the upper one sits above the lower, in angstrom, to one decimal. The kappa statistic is 46.8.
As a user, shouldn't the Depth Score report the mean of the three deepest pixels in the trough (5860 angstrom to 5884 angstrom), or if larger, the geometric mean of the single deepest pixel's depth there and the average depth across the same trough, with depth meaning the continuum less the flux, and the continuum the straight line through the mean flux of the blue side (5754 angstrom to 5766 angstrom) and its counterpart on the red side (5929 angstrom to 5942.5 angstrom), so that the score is 0.31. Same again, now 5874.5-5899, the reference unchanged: 0.54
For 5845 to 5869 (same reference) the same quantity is 0.30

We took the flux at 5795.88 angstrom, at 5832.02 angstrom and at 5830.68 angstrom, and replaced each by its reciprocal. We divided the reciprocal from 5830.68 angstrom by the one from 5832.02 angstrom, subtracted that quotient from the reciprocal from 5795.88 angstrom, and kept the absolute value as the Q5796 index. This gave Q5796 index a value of 0.12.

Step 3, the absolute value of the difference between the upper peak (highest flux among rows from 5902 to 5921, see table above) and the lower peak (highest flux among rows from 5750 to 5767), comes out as 0.06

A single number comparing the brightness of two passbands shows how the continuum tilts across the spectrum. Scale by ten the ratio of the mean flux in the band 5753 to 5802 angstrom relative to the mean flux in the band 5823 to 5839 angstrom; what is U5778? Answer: 9.7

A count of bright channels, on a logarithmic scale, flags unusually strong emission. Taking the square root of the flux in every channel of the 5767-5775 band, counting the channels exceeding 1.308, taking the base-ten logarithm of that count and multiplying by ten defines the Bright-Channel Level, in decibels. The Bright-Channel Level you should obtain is 4.8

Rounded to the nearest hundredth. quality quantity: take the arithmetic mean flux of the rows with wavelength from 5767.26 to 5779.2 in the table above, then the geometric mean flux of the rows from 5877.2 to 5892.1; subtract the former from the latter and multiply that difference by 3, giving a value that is -0.34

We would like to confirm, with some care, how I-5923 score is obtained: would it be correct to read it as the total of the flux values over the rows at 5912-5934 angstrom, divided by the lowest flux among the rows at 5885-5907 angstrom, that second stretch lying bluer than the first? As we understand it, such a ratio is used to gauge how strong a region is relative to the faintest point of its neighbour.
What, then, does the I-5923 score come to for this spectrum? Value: 24.3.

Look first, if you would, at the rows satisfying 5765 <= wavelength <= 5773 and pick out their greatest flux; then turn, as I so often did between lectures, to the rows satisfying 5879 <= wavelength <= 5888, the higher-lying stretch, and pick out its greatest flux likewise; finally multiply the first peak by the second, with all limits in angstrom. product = 3.49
